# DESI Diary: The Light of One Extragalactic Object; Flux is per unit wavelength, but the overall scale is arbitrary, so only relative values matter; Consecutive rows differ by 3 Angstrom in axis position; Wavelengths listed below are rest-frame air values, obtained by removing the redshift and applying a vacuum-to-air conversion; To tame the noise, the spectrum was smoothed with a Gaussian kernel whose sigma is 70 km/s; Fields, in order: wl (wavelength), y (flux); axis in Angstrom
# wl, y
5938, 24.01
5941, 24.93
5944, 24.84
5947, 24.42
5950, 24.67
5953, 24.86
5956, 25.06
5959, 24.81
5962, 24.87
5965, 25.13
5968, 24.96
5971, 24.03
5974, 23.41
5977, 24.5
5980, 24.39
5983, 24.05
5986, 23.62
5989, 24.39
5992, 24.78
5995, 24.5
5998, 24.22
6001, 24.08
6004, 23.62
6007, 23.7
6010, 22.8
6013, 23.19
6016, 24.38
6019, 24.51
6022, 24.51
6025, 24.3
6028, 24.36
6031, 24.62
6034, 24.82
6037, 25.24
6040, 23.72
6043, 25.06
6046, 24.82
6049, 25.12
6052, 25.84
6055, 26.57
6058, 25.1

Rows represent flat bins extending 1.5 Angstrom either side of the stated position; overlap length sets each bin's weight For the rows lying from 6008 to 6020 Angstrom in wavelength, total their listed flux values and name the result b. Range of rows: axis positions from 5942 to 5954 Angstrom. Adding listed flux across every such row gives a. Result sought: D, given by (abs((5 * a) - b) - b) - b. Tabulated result 209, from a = 99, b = 95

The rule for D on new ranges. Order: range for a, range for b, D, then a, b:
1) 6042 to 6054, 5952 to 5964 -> 205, 101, 100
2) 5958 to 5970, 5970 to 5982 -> 210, 100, 96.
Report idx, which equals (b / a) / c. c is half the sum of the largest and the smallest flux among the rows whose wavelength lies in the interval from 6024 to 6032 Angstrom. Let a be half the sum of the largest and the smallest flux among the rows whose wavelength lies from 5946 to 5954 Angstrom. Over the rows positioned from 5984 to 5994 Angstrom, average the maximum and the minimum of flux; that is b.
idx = 0.0402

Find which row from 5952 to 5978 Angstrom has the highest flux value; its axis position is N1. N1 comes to 5965 Angstrom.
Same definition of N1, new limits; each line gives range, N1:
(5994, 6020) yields 6019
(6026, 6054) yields 6052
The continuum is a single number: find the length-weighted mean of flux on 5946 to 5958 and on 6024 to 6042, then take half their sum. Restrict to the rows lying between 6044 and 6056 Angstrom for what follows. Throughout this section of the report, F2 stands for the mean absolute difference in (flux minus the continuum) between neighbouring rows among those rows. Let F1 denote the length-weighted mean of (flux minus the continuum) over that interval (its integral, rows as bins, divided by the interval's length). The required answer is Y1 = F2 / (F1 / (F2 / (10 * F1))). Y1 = 0.0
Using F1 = 0.87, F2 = 0.6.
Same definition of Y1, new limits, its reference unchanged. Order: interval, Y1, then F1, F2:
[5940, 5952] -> 1.7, 0.06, 0.3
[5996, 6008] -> 0.0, -0.71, 0.2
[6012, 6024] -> 0.1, -0.46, 0.4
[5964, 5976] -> 0.4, -0.29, 0.6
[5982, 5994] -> 0.2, -0.42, 0.5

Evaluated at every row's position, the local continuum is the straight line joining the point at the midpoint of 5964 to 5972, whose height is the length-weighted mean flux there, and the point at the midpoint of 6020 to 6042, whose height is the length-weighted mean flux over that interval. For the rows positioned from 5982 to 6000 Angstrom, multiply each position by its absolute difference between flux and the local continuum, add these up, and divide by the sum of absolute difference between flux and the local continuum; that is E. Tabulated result 5988.2 Angstrom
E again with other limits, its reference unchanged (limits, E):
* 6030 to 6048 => 6039.6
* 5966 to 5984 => 5975.4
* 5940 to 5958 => 5949.6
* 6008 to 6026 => 6012.7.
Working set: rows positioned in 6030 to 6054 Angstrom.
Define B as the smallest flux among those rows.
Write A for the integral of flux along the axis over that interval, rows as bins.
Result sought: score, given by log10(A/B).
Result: 1.40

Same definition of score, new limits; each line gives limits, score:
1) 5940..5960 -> 1.31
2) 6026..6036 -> 1.00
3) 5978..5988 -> 1.01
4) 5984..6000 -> 1.22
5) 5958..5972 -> 1.16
